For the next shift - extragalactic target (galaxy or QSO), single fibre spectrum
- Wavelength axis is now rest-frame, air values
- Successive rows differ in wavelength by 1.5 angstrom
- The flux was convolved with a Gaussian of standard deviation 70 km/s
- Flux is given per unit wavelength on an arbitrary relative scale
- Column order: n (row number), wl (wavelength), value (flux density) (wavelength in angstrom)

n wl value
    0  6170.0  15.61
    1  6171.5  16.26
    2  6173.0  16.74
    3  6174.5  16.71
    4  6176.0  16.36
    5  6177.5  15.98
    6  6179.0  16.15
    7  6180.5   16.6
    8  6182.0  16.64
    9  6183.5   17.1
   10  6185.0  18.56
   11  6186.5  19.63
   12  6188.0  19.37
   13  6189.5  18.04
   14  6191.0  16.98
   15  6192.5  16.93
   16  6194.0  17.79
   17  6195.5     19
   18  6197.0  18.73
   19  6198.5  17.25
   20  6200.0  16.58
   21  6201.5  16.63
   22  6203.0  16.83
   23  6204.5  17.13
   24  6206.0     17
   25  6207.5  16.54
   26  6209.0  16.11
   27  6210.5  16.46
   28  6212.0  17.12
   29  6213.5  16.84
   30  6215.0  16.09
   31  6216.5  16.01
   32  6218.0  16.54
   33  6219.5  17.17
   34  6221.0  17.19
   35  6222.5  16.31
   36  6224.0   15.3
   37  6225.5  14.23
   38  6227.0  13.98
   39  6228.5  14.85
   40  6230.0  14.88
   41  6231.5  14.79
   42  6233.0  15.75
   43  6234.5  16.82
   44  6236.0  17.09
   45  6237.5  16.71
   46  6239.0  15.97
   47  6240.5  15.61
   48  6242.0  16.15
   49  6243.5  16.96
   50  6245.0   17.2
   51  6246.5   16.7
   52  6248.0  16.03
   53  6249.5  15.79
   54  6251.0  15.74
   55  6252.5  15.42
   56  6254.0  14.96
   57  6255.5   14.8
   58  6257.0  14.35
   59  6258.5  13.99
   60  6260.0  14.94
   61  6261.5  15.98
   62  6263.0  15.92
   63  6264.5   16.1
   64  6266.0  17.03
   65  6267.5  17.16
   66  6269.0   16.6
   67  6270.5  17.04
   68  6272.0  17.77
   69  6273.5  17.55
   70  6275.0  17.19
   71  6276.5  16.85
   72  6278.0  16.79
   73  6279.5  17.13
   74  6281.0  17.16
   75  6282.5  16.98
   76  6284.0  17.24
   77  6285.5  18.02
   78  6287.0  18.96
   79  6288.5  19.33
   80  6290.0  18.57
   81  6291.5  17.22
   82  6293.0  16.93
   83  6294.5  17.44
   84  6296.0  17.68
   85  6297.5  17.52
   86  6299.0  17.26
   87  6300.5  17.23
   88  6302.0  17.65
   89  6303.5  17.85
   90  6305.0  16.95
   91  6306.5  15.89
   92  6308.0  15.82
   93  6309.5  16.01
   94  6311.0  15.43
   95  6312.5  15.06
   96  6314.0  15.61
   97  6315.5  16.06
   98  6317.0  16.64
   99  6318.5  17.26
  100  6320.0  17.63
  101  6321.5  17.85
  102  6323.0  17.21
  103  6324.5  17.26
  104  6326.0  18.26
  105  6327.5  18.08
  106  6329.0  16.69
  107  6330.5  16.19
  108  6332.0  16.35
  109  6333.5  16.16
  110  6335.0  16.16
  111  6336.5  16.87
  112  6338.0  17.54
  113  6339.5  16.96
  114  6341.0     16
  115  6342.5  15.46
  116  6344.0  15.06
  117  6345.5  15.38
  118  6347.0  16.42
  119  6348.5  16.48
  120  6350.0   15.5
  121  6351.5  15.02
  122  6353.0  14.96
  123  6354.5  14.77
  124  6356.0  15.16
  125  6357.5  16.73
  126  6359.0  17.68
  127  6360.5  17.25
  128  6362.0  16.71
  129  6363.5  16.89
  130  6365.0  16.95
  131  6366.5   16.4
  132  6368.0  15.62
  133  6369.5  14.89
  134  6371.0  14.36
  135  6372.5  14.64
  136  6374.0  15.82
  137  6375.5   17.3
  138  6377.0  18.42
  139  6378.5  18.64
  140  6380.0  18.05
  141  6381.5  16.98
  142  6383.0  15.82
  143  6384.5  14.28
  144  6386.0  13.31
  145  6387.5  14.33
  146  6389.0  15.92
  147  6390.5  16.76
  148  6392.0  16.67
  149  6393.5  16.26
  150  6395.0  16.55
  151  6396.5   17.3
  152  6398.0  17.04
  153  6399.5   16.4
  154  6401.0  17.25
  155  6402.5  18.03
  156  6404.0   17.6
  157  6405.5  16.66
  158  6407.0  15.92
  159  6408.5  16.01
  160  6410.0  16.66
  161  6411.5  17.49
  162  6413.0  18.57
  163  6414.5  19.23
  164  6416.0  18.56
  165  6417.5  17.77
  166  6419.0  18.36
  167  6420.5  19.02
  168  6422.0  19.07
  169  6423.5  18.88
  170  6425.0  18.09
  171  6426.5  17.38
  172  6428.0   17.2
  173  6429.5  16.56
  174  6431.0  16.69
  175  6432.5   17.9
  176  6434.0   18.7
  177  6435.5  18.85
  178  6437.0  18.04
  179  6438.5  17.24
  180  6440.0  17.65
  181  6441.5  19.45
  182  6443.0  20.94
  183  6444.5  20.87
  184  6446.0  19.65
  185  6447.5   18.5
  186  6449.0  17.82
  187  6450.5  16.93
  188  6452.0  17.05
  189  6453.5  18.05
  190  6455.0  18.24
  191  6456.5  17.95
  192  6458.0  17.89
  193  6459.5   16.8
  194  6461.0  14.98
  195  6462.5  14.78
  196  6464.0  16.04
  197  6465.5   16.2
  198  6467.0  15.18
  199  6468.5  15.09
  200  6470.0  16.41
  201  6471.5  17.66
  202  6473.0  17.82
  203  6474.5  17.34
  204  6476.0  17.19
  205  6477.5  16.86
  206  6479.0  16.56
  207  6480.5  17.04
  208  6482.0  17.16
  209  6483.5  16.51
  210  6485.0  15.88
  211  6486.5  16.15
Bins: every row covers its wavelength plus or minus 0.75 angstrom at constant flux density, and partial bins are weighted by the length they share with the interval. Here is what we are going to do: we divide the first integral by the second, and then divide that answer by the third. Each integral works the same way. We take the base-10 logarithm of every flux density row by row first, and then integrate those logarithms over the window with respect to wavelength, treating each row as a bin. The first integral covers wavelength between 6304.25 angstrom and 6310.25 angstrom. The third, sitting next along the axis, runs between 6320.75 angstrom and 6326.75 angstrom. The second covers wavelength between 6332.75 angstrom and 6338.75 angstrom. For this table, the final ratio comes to 0.132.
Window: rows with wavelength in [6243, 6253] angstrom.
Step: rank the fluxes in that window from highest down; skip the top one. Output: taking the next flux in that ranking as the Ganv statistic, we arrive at 16.96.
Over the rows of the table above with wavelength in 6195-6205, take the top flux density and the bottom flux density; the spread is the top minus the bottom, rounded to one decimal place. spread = 2.4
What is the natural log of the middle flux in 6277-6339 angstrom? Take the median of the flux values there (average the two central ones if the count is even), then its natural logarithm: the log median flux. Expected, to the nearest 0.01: 2.85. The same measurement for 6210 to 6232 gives 2.78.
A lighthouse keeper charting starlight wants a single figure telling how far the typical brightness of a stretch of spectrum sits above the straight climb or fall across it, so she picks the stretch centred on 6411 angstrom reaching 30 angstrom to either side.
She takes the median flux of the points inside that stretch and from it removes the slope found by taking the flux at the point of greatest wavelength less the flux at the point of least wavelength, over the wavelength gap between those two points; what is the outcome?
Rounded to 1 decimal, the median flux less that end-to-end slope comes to 17.2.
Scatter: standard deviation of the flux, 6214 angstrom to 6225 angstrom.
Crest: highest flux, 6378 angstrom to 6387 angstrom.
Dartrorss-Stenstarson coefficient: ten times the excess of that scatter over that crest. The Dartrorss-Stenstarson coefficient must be -180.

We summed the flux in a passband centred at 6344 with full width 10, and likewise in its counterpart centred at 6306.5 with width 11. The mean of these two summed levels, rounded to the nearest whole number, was 114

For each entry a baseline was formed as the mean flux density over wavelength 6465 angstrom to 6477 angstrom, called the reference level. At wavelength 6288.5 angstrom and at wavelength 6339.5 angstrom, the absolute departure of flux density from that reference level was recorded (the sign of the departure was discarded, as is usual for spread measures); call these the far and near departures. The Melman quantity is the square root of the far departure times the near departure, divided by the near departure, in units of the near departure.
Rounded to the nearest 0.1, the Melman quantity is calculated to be 2.8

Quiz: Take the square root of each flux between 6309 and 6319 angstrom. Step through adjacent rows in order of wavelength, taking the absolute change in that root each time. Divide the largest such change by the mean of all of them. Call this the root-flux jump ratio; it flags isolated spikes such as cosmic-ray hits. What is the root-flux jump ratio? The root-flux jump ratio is 1.1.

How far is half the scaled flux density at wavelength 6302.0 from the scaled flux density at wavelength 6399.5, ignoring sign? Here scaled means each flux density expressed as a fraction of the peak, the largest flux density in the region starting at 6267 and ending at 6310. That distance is 0.392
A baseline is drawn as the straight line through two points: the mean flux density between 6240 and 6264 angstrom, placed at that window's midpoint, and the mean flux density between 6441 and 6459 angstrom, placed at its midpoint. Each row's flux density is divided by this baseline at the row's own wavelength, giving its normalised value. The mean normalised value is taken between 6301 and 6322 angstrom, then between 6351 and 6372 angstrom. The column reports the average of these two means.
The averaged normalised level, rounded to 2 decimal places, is 0.96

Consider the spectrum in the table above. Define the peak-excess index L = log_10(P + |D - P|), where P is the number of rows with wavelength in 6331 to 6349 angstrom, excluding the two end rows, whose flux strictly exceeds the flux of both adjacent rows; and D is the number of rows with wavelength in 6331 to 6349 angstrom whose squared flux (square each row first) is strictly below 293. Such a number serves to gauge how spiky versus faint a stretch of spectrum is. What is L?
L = 1.04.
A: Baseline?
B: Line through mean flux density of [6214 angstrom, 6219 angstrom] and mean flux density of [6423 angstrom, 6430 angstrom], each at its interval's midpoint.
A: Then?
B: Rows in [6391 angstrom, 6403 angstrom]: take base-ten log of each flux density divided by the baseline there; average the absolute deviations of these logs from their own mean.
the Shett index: 0.012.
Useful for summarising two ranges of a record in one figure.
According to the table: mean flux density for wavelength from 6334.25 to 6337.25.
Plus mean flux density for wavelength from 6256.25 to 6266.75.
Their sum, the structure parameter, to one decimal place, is 32.0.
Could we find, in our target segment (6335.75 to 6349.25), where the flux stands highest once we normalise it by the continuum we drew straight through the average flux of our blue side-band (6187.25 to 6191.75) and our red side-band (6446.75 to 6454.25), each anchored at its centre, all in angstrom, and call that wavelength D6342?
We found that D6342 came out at 6338.0 angstrom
